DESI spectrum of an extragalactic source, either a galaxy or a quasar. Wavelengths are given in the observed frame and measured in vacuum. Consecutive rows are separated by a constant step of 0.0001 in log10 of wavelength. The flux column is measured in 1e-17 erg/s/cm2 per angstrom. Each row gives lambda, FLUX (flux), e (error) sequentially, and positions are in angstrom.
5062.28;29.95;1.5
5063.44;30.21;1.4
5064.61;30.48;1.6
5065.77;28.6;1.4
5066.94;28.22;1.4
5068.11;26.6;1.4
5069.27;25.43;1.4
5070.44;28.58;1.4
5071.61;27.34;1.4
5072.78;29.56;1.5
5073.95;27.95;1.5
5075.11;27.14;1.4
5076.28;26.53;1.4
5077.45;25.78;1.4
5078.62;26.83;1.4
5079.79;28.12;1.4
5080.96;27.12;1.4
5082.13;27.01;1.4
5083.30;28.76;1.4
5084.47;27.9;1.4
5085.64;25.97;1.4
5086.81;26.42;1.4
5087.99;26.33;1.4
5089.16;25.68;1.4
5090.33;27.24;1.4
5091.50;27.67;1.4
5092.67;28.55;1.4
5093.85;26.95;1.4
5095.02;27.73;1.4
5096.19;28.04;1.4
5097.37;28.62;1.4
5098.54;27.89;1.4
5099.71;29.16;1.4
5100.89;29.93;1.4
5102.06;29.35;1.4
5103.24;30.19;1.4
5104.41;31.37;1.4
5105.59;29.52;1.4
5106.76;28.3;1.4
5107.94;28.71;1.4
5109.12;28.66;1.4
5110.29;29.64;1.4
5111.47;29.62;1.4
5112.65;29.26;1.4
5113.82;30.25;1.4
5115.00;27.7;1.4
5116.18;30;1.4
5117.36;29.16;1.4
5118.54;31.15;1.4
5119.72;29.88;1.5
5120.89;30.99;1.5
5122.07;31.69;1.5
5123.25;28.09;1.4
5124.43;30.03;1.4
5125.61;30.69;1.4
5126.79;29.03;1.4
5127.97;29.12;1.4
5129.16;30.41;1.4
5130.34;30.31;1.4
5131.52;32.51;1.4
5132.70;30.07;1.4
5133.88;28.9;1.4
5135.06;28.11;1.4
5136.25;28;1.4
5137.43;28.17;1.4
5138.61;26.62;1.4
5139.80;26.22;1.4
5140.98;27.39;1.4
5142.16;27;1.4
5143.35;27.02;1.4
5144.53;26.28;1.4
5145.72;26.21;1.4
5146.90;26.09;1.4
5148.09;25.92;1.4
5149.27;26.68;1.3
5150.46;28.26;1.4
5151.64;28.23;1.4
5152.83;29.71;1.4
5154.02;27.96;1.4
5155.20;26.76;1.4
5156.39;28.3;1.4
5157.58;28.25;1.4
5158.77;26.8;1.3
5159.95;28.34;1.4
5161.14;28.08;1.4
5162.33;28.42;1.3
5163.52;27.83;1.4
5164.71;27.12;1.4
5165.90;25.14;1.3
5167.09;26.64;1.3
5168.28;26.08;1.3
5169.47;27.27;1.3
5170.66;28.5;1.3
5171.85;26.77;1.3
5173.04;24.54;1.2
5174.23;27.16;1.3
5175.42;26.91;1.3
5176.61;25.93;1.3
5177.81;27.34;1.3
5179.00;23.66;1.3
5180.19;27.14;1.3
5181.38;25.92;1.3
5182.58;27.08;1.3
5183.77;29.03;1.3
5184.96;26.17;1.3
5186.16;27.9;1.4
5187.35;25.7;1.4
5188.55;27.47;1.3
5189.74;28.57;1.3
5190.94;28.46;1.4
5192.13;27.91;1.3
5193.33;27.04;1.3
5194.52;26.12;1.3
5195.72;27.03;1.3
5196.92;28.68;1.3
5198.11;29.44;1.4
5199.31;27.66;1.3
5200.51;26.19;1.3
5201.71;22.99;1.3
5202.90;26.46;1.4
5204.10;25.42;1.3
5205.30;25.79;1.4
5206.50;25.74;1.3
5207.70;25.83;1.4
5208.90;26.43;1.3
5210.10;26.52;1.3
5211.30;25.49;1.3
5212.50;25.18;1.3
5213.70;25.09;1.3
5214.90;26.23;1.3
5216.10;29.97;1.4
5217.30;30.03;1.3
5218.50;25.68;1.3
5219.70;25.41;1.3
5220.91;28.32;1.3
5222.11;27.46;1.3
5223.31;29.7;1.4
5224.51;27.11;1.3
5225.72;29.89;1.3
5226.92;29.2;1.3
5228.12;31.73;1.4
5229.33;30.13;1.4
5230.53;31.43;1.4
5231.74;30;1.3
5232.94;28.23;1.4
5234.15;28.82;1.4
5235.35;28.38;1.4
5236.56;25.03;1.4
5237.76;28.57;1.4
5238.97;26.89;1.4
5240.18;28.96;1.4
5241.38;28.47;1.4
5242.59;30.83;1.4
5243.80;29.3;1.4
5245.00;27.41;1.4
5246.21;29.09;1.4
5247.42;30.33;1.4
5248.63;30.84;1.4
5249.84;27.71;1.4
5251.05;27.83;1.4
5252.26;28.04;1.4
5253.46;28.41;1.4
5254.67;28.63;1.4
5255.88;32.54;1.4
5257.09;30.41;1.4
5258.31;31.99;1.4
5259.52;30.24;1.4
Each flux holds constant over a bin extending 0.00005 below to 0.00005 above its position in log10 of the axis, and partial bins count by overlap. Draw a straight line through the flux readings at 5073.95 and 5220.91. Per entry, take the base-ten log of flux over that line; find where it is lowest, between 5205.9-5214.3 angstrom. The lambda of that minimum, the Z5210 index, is 5213.70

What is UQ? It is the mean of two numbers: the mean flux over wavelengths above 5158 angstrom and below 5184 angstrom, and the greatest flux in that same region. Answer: 28.0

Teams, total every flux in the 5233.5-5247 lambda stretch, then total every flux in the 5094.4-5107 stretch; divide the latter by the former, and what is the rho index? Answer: 1.03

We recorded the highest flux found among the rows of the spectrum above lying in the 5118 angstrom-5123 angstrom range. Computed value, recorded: 31.69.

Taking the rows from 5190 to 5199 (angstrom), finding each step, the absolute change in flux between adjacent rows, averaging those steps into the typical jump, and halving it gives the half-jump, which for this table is 0.47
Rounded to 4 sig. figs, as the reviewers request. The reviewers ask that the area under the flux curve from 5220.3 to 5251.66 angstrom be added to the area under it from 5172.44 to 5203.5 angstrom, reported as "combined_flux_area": 1741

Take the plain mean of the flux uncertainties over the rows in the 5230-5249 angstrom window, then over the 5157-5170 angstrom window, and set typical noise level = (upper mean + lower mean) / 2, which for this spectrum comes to 1.37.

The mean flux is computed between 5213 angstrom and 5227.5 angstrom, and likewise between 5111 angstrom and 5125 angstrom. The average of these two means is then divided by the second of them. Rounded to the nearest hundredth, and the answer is 0.97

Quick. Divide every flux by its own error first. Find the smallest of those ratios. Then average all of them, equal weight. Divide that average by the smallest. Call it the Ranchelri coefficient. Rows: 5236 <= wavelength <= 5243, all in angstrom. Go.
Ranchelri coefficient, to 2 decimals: 1.12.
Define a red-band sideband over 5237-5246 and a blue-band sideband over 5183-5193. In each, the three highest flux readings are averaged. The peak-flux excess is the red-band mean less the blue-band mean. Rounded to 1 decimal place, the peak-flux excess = 1.0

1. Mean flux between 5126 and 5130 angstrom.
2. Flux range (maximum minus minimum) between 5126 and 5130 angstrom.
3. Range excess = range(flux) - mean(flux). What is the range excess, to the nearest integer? -28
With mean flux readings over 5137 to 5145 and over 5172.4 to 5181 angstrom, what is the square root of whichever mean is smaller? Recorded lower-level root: 5.11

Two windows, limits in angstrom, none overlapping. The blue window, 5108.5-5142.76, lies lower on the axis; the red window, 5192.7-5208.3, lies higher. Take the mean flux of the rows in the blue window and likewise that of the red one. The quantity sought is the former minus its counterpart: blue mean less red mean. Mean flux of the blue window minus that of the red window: 2.8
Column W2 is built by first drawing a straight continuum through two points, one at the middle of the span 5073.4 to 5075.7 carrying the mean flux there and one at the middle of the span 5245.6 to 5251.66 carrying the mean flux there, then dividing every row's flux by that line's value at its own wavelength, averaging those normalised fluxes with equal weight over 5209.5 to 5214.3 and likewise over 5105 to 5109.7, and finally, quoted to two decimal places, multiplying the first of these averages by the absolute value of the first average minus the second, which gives 0.13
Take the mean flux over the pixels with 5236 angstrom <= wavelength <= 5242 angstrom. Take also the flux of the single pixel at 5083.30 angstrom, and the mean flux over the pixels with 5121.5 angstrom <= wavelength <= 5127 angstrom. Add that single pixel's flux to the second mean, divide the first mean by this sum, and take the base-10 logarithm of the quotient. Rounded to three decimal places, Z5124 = -0.328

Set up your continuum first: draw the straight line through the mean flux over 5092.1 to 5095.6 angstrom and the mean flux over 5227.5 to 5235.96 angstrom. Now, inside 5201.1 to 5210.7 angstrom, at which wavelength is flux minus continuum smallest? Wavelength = 5201.71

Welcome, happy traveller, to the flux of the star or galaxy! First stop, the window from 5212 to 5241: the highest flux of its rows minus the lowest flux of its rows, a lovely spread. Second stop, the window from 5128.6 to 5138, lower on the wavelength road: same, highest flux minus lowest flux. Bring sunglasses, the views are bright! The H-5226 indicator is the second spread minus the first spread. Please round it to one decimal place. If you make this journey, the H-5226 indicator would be -2.2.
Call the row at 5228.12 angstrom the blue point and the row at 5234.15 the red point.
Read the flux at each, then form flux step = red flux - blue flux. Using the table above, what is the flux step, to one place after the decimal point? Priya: -2.9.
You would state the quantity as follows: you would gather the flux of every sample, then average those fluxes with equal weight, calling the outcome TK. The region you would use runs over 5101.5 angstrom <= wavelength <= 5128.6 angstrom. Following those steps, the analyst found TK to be 29.7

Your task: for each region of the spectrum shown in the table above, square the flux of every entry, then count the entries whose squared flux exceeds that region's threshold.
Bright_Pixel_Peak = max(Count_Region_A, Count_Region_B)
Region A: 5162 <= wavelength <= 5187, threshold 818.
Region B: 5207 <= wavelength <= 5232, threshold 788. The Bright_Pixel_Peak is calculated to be 10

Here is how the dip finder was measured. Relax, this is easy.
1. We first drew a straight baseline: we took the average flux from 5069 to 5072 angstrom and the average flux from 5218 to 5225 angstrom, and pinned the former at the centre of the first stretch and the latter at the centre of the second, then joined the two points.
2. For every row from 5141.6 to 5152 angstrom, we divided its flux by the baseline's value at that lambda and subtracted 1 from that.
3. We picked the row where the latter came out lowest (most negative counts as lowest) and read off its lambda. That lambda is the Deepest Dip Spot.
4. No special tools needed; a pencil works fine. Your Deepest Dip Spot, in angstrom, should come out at 5148.09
